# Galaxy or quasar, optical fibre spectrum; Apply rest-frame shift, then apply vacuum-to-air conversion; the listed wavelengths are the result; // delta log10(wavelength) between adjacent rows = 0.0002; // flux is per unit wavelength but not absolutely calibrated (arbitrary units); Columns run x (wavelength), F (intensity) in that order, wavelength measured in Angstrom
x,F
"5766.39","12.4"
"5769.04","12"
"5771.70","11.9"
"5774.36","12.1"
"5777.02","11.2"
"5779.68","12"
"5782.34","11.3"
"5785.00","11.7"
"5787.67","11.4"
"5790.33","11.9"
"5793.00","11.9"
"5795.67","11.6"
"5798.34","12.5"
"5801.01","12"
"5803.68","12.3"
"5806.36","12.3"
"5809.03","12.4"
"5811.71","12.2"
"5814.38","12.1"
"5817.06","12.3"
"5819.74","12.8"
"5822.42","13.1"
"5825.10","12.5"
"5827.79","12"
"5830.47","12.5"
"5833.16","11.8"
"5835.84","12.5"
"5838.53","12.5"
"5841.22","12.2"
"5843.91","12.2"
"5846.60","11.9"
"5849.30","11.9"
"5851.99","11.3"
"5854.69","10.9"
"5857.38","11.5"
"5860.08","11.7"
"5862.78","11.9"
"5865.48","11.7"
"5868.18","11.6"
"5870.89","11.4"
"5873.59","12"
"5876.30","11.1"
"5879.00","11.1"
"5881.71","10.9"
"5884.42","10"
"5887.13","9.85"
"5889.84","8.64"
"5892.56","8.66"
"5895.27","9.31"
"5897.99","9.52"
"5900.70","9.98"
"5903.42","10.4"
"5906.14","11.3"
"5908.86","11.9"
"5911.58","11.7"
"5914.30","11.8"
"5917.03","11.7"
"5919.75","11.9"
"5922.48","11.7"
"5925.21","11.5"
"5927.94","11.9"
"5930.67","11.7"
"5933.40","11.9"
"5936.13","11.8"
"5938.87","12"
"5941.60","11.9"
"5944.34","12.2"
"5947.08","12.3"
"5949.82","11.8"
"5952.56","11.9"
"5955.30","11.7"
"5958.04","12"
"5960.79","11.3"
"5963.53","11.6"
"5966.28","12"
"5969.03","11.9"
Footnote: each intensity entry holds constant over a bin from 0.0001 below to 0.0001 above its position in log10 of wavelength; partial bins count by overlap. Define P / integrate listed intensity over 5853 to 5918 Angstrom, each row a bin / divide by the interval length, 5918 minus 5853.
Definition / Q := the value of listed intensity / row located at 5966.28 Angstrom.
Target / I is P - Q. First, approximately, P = 10.9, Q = 12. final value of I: -1.1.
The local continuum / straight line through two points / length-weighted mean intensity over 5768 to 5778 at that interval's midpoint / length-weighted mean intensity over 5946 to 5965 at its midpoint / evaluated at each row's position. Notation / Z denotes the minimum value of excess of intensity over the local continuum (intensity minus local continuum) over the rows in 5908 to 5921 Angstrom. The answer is -0.1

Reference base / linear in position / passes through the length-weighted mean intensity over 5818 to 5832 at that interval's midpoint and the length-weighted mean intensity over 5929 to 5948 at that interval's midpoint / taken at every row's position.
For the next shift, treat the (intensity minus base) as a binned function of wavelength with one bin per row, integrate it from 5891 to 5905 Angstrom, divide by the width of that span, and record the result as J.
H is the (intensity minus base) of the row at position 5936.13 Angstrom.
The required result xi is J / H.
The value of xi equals 14.8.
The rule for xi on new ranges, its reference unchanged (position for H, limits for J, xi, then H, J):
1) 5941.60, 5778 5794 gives 23.1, -0.05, -1.1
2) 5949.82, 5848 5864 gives 8.4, -0.10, -0.9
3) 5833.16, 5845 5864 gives 1.1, -0.71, -0.8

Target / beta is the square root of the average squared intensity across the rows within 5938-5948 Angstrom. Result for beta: 12.10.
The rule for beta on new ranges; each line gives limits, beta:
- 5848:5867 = 11.56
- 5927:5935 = 11.83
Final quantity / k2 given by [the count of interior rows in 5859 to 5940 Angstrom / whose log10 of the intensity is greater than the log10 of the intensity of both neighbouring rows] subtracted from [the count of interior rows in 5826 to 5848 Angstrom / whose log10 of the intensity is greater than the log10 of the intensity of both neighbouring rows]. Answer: -6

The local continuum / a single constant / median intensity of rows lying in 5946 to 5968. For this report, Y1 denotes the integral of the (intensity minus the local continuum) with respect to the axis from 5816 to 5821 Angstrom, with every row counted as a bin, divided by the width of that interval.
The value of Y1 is 0.71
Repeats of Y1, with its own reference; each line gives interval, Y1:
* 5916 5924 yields -0.09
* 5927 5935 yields -0.02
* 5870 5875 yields -0.13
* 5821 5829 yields 0.69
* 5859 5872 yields -0.19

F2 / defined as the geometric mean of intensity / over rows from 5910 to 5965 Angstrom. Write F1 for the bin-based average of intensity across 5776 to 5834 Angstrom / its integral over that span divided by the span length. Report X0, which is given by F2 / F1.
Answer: 0.98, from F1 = 12.1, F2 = 11.8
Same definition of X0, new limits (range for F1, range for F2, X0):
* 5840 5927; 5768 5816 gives 1.07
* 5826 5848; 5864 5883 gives 0.93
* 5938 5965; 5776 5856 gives 1.01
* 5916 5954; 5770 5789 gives 0.98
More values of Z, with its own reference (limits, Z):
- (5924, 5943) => -0.3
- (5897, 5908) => -2.3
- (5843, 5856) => -0.9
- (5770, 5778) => -0.6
